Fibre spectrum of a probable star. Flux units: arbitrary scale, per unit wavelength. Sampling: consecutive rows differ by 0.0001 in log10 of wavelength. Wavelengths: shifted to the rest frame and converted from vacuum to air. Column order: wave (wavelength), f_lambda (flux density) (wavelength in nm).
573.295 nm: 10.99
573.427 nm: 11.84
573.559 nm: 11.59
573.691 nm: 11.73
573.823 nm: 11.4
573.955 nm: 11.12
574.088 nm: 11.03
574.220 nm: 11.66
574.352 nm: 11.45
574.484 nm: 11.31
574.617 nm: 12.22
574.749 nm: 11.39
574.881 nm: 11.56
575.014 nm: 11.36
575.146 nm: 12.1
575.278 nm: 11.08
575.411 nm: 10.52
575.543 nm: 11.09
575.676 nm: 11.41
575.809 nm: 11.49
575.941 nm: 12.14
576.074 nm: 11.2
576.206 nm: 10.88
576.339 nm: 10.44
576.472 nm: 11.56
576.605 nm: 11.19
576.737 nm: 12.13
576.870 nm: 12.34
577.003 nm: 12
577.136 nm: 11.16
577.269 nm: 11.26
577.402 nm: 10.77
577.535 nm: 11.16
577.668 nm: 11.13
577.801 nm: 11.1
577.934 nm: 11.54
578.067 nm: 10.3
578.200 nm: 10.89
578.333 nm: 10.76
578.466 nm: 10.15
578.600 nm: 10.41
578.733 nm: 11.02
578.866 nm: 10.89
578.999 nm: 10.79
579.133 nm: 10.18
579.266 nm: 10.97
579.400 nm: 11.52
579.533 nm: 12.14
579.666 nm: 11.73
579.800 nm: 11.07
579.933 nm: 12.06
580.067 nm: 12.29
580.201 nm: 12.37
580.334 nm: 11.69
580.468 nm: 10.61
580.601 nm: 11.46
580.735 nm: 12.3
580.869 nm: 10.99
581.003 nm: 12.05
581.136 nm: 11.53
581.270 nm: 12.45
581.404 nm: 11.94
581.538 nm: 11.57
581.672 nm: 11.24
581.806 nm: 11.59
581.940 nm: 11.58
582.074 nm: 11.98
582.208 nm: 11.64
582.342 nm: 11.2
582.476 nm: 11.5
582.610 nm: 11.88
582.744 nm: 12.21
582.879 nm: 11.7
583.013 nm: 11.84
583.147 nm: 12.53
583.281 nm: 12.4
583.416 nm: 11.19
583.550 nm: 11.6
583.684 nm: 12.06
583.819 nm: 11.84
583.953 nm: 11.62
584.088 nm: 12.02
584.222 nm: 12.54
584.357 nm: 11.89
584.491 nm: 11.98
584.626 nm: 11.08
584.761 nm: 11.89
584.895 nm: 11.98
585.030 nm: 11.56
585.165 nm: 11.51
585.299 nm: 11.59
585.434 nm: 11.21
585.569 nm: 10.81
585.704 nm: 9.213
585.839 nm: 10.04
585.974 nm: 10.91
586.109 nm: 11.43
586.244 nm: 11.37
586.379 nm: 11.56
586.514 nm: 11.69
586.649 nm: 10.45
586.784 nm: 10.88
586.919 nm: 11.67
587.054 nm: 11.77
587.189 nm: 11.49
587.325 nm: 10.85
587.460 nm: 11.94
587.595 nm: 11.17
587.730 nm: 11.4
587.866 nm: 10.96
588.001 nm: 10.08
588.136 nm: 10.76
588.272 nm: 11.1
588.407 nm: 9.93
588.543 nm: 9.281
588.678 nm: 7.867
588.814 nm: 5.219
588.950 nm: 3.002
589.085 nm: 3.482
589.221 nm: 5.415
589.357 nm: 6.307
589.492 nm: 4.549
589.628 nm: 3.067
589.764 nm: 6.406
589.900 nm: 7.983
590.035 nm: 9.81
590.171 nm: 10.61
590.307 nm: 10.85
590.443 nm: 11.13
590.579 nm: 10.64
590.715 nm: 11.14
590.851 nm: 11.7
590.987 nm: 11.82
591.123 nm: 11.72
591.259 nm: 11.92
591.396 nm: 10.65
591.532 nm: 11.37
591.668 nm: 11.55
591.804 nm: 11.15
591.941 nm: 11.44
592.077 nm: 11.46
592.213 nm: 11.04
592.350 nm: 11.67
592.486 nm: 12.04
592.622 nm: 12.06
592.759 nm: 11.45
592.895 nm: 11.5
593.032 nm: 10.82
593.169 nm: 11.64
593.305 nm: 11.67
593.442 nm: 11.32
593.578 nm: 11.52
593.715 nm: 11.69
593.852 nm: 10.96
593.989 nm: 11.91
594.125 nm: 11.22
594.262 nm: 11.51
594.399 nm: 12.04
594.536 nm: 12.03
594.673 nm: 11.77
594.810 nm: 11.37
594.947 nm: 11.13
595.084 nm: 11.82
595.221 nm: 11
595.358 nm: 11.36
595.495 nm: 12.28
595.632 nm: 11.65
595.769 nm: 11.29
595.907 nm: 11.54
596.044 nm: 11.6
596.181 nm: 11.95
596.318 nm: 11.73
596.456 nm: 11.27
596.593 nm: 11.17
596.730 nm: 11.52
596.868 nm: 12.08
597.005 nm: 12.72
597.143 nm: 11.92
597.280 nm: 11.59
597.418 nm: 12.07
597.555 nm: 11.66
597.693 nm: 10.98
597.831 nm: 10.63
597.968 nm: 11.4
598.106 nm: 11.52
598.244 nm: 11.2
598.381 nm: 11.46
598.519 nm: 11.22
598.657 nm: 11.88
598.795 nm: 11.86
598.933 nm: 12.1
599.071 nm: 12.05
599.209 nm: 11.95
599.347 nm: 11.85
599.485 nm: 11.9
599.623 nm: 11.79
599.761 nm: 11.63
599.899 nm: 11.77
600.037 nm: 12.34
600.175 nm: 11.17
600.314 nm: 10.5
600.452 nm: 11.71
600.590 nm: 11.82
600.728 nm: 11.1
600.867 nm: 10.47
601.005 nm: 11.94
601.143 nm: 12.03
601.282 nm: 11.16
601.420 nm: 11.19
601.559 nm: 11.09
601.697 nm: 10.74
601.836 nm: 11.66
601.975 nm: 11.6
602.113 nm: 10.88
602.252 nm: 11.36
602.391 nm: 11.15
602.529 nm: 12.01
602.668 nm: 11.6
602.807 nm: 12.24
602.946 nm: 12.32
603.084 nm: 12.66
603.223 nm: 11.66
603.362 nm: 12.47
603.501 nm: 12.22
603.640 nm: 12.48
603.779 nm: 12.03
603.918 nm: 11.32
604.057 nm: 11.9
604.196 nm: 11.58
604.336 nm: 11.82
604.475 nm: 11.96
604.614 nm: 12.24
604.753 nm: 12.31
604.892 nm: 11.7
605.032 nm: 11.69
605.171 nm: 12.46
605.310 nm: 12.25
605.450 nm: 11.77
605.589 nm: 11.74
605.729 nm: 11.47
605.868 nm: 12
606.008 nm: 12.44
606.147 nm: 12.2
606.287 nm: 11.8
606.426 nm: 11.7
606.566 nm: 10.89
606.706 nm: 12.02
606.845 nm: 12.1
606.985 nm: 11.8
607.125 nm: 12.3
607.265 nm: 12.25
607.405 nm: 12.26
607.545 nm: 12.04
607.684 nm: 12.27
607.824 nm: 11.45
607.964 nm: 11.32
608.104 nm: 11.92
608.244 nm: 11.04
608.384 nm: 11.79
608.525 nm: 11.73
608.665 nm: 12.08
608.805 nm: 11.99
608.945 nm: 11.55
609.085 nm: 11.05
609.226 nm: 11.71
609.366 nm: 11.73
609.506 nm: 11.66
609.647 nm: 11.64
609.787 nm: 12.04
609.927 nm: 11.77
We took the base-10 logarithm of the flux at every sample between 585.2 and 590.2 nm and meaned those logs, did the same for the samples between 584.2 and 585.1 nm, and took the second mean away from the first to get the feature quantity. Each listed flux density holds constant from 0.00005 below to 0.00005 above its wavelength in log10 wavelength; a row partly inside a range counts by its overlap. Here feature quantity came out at -0.13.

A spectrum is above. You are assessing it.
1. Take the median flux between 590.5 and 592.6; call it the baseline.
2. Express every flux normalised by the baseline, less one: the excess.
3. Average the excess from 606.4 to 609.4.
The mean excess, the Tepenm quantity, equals 0.03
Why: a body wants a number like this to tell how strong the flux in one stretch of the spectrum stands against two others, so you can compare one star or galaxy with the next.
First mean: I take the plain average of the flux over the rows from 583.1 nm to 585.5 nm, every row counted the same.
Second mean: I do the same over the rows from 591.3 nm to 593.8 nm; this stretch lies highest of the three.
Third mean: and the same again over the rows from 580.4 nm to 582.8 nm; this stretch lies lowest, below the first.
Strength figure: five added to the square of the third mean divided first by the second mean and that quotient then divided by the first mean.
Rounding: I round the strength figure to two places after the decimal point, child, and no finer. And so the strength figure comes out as 6.00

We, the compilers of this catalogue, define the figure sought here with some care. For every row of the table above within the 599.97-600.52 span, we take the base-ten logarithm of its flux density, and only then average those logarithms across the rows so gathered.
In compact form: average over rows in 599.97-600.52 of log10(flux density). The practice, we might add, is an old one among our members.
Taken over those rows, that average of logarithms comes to 1.06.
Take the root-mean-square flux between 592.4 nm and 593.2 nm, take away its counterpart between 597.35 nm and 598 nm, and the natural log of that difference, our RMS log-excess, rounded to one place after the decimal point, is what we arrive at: -1.5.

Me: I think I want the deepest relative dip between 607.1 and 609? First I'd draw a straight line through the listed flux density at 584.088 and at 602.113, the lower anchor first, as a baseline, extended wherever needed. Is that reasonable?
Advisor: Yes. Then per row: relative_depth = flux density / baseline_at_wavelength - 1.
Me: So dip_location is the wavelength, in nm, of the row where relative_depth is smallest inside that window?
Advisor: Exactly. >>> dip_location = 608.244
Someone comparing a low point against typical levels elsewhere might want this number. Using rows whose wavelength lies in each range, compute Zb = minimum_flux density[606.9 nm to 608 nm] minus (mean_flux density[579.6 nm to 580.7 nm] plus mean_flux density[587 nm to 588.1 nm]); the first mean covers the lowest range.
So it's -11.5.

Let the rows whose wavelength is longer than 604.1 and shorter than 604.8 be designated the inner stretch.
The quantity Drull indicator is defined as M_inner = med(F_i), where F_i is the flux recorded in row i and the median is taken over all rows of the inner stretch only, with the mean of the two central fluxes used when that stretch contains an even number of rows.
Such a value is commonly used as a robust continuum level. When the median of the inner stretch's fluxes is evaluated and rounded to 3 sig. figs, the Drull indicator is 12.0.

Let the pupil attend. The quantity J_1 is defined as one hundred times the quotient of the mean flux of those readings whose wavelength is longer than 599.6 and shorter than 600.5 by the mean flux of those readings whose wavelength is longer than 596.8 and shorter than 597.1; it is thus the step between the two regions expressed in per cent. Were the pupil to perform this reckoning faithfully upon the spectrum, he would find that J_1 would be 93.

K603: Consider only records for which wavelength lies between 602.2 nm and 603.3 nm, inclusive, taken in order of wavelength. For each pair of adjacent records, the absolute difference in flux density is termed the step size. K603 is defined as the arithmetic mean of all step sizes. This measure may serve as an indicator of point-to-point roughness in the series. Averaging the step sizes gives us 0.506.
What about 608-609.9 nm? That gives 0.353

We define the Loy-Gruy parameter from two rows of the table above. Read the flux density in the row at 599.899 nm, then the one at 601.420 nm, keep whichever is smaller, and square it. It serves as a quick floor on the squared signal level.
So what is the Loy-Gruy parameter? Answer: 125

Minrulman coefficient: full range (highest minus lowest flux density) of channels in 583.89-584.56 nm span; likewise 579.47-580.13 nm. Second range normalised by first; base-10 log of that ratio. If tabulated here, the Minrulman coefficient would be 0.12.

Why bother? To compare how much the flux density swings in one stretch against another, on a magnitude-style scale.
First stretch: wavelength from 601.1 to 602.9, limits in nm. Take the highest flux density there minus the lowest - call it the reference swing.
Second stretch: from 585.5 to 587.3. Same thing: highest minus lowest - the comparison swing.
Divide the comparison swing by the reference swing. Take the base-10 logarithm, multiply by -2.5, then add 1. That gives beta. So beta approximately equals 0.42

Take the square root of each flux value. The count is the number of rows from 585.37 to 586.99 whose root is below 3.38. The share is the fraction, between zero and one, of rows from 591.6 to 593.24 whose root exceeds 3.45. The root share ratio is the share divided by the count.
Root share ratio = 0.021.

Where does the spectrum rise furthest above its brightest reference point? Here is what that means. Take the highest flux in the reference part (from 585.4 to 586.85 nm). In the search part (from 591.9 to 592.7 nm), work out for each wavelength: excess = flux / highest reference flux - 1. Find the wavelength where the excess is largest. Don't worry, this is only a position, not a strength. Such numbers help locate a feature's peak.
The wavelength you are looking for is 592.622 nm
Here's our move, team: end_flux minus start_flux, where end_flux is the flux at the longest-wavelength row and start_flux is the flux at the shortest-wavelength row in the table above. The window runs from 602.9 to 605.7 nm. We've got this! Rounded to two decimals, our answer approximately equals -0.58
